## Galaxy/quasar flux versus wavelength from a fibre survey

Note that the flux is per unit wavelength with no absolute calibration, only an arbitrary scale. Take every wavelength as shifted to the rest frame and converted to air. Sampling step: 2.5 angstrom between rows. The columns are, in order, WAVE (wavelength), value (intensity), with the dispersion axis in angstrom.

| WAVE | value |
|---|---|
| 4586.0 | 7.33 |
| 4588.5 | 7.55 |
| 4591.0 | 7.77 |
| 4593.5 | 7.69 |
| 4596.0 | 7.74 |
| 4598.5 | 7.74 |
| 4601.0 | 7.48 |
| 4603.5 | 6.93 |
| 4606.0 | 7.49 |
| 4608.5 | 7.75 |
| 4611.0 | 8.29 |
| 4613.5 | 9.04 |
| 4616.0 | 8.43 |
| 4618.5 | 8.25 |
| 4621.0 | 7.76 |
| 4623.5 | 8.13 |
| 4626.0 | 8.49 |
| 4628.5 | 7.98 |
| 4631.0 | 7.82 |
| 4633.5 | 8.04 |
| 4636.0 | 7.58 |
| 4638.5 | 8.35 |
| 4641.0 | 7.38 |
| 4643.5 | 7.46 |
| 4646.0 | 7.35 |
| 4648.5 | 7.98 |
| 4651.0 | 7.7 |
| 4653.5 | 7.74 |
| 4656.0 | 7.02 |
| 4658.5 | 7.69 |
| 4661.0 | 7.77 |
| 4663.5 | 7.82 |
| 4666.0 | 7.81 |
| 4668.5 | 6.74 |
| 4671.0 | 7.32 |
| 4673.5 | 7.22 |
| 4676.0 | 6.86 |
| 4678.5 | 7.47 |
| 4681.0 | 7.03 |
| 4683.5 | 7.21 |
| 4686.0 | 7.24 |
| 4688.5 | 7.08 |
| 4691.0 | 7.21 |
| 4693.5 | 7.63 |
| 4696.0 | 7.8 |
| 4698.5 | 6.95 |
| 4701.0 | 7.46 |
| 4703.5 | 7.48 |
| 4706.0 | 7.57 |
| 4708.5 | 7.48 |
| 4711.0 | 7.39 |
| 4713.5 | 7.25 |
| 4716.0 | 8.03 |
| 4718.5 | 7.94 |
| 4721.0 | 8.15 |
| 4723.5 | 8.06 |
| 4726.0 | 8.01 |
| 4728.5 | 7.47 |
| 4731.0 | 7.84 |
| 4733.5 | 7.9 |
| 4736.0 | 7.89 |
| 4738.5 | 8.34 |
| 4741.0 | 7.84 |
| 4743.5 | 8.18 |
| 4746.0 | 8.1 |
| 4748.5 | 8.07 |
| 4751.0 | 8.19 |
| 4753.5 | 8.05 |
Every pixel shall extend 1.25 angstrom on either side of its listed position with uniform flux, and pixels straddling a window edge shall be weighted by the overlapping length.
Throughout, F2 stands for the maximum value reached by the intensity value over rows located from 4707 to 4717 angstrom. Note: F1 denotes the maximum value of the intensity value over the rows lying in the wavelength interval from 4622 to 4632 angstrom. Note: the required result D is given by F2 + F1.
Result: 16.5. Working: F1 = 8.49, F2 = 8.03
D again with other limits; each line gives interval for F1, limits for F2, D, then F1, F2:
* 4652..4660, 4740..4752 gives 15.9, 7.74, 8.19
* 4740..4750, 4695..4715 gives 16.0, 8.18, 7.8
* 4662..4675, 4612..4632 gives 16.9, 7.82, 9.04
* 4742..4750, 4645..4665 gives 16.2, 8.18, 7.98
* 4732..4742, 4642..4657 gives 16.3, 8.34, 7.98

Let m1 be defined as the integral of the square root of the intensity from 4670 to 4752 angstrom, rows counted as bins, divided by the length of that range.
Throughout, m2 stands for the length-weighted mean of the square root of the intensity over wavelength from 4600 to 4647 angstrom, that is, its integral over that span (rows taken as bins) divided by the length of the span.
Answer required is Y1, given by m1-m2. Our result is -0.049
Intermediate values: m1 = 2.76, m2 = 2.81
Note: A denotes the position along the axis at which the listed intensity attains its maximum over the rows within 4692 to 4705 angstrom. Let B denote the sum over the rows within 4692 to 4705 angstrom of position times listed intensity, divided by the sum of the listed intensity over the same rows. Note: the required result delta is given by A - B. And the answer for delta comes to -2.5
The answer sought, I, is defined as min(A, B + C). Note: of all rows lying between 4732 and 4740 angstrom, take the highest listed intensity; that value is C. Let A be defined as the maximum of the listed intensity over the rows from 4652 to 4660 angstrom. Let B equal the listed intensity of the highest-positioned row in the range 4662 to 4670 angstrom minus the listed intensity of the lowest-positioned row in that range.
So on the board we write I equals 7.3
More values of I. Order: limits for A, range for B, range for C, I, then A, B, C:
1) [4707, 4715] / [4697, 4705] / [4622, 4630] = 7.5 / 7.48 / 0.53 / 8.49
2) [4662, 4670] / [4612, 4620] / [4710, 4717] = 7.2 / 7.82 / -0.79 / 8.03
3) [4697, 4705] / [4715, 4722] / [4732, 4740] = 7.5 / 7.48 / 0.12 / 8.34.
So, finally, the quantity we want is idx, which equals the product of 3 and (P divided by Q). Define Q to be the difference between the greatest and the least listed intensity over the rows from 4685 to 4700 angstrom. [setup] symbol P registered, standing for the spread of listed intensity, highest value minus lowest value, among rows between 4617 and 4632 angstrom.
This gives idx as 2.6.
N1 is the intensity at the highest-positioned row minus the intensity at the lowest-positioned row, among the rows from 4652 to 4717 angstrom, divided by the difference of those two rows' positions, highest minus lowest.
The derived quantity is 0.005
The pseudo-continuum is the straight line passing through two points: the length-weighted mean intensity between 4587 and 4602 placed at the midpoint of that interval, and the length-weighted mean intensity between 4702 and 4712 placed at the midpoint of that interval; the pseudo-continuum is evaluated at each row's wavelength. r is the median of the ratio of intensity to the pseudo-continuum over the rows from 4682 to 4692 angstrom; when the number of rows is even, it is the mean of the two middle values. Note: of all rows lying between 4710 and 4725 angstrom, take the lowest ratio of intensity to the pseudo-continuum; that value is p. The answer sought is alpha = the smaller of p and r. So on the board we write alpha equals 0.96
